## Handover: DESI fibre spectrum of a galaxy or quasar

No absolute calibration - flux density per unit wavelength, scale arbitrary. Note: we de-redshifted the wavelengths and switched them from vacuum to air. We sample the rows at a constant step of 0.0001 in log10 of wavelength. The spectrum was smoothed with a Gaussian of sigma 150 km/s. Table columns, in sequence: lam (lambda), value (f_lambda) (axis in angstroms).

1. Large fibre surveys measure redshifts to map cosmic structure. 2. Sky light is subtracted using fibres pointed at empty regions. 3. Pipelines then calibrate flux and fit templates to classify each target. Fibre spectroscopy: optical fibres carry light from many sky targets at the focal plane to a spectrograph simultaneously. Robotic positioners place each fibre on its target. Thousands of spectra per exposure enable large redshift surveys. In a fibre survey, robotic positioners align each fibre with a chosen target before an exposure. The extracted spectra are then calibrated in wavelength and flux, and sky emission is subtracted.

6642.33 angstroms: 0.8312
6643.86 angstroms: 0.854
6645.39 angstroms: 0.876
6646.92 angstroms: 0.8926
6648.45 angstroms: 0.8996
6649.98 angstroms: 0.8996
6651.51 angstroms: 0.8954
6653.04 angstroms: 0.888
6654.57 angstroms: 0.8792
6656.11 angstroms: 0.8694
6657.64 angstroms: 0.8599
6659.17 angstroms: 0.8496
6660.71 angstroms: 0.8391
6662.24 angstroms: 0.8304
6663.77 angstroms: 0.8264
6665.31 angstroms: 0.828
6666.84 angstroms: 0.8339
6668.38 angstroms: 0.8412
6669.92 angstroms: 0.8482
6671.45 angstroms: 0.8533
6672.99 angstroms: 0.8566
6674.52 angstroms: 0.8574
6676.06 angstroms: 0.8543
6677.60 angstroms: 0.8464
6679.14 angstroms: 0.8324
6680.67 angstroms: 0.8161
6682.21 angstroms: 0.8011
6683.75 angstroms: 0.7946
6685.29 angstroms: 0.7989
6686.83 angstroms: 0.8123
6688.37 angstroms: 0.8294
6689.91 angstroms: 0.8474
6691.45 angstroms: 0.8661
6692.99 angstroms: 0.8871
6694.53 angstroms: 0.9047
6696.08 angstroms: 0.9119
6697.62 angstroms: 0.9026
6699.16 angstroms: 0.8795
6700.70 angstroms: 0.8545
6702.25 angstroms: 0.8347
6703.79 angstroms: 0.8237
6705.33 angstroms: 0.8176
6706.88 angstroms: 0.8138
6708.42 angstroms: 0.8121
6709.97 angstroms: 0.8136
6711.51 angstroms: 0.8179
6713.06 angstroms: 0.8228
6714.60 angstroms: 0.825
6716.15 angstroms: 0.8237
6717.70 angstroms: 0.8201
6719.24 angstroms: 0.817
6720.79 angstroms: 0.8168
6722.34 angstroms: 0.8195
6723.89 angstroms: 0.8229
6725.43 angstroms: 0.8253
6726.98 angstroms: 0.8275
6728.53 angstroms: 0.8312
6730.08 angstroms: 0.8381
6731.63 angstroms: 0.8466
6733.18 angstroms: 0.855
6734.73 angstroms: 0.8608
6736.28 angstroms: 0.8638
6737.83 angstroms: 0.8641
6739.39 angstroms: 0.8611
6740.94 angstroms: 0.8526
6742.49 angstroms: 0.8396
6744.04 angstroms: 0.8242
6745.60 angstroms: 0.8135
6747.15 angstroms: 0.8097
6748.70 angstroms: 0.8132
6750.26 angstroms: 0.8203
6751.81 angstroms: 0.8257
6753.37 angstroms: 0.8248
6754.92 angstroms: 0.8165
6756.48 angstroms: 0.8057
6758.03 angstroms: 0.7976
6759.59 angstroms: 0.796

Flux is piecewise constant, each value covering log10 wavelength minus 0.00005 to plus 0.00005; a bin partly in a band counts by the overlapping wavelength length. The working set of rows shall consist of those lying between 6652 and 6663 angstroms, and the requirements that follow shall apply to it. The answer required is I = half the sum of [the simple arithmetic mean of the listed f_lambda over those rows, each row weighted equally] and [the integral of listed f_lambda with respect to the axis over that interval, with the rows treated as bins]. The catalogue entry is 5.16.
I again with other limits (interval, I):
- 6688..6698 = 4.84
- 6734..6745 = 5.11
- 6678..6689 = 4.88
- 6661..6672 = 5.02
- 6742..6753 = 4.92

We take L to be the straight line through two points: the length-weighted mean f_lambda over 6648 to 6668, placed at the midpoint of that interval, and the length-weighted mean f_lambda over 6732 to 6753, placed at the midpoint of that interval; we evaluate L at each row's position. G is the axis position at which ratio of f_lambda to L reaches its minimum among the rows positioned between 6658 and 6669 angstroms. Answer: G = 6663.77 angstroms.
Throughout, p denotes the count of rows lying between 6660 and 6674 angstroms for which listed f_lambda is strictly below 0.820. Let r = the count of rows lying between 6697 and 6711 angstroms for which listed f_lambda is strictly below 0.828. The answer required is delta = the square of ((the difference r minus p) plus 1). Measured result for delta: 36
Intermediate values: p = 0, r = 5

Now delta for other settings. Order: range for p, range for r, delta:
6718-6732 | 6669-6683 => 0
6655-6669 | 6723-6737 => 16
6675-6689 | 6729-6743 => 16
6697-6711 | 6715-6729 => 25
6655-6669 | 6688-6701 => 1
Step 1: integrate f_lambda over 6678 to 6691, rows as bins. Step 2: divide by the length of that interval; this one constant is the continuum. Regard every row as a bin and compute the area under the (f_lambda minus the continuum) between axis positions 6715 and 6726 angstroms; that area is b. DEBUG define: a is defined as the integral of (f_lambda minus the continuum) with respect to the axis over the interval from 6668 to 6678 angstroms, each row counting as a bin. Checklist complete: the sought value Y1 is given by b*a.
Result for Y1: 0.007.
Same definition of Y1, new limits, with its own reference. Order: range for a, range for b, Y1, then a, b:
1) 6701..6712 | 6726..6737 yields 0.006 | 0.02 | 0.30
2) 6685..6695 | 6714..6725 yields 0.007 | 0.31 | 0.02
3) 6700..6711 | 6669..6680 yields 0.019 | 0.06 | 0.34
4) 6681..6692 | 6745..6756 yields 0.000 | 0.02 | -0.01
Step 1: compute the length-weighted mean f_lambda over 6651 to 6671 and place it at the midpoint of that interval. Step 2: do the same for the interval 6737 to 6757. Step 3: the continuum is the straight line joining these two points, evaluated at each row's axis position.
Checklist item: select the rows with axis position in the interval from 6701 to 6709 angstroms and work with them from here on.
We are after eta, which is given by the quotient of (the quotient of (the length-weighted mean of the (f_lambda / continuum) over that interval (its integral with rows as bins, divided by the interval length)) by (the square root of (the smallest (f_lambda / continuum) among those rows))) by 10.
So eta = 0.100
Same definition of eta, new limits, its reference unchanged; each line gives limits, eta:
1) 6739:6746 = 0.102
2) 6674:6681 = 0.101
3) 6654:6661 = 0.101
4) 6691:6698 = 0.105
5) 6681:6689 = 0.098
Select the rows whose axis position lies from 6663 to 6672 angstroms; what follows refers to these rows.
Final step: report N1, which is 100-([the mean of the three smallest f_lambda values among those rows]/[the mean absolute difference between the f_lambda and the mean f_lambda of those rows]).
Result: 9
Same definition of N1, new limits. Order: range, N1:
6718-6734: 20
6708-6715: -81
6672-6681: 36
